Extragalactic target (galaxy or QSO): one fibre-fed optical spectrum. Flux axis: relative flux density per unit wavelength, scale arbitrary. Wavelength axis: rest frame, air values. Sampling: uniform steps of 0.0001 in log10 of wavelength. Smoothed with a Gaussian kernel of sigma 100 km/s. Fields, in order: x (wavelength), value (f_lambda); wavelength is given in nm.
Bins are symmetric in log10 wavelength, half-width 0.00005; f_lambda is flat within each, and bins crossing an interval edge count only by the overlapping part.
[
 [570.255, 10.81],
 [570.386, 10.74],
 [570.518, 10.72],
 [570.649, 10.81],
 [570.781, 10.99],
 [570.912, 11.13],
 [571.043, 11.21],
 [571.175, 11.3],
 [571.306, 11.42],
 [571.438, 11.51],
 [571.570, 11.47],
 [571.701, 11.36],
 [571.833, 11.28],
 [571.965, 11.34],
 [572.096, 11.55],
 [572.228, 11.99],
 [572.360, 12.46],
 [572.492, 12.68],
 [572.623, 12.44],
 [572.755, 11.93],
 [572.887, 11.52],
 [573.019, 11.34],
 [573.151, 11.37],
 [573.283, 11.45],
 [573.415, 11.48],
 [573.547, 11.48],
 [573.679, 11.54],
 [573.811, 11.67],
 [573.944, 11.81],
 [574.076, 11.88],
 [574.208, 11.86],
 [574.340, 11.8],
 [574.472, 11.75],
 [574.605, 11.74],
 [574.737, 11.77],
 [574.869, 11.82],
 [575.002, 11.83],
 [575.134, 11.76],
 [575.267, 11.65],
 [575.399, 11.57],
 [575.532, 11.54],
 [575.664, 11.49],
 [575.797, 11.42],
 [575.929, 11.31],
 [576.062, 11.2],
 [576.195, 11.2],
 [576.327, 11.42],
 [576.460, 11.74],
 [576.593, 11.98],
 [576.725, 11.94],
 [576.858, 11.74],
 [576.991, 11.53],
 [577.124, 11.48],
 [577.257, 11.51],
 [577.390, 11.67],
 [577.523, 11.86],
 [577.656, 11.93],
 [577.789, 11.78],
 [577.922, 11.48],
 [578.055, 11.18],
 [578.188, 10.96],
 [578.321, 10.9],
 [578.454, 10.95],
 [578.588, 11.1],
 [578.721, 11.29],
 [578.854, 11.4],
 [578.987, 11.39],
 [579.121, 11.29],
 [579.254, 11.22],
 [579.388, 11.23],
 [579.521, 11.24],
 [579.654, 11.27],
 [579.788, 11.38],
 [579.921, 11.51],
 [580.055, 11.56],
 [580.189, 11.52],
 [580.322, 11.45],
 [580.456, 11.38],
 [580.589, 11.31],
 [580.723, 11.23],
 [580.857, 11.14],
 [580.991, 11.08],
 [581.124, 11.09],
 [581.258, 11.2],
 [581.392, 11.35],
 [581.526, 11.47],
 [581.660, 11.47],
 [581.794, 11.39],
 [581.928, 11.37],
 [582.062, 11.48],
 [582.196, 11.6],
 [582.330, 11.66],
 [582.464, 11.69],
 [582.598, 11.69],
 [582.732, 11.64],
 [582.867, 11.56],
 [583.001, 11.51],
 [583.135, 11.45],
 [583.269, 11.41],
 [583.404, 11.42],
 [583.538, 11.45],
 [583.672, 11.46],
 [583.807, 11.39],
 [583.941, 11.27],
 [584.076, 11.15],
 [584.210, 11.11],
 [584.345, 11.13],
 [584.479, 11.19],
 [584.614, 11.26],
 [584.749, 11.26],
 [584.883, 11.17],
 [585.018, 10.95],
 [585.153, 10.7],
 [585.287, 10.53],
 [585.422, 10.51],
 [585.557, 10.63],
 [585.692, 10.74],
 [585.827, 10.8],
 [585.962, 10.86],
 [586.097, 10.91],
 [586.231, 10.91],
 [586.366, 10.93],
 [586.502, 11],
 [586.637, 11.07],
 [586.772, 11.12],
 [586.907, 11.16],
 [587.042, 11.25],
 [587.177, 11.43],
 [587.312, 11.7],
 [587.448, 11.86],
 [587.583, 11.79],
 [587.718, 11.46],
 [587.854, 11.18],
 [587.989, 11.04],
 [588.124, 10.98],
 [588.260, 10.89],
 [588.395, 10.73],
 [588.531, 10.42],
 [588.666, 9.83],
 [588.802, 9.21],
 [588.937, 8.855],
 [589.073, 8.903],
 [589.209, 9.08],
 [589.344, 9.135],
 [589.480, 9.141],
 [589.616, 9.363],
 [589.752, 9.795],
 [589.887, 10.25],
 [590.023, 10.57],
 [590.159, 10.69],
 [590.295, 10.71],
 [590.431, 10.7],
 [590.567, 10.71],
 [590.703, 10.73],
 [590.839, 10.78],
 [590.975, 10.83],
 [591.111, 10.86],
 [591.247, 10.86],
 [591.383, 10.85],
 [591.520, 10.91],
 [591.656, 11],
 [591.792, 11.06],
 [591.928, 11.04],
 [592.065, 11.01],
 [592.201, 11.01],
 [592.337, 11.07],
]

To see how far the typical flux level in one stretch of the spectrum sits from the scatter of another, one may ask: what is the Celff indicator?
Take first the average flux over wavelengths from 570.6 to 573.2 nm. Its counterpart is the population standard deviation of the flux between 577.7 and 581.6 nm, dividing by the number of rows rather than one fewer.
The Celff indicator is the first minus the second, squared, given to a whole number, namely 129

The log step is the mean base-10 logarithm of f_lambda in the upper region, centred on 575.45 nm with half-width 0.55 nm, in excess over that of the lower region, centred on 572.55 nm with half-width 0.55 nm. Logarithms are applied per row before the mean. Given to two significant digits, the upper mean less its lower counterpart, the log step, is -0.015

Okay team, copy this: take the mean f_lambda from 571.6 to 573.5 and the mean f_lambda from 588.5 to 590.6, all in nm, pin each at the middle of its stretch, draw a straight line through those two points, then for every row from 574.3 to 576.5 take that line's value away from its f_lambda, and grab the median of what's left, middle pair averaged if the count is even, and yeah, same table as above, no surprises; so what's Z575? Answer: 0.2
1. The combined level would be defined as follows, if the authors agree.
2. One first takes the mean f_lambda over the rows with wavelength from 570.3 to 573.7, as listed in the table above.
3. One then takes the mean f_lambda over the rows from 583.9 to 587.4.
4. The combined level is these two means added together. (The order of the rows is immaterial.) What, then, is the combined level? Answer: 22.5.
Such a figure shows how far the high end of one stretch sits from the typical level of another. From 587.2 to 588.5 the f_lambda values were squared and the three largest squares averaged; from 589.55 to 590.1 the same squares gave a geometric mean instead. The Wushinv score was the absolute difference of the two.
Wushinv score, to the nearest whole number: 39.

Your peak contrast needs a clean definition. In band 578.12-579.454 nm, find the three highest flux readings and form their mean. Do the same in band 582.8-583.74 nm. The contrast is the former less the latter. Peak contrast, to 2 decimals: -0.15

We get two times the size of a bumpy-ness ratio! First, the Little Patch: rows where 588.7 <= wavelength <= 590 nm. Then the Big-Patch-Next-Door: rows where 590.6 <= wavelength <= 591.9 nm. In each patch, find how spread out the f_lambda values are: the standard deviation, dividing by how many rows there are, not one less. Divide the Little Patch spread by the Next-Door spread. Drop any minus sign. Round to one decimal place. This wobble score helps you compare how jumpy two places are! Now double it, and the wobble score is 8.8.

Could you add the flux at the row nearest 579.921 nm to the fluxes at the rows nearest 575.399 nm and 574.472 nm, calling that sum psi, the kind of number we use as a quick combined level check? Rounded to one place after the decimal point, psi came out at 34.8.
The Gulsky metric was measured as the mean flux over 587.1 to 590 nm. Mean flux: 10.3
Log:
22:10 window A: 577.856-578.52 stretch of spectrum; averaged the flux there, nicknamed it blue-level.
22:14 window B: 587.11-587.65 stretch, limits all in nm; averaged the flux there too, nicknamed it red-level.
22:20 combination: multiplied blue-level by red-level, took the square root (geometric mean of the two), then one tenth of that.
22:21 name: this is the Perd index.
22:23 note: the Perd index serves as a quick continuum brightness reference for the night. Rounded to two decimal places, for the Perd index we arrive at 1.14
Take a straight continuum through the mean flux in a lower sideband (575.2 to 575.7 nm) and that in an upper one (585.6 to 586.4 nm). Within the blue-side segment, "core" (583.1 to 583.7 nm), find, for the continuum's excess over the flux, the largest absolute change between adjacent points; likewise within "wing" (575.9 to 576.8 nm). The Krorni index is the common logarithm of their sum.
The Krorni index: -0.43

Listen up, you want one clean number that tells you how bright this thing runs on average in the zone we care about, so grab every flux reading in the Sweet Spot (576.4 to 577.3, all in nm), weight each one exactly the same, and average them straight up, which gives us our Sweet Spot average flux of 11.7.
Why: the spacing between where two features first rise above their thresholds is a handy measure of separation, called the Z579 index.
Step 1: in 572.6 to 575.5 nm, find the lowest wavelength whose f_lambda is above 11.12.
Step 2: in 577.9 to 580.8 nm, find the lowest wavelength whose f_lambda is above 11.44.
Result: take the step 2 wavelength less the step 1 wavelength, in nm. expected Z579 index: 5.30 nm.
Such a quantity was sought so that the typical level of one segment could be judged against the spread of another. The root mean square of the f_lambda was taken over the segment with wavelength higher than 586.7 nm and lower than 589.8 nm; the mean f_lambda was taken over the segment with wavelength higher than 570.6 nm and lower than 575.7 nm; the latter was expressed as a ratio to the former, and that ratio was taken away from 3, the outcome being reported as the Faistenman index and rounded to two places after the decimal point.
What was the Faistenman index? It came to 1.89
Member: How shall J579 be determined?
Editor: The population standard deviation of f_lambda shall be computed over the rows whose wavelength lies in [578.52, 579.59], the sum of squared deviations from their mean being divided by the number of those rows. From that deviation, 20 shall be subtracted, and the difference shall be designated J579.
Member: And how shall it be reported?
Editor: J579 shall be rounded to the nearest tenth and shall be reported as -19.9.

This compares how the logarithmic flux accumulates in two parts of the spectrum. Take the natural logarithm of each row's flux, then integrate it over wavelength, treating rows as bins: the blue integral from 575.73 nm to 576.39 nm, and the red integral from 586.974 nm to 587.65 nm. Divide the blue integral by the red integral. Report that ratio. 0.97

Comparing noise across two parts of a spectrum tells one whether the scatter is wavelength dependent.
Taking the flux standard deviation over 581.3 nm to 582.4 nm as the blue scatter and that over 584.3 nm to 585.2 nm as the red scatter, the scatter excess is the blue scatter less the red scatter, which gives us -0.09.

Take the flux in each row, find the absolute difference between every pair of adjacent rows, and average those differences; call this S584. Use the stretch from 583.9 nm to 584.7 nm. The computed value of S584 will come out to 0.062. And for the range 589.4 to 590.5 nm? 0.226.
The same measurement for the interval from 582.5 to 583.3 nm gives 0.056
